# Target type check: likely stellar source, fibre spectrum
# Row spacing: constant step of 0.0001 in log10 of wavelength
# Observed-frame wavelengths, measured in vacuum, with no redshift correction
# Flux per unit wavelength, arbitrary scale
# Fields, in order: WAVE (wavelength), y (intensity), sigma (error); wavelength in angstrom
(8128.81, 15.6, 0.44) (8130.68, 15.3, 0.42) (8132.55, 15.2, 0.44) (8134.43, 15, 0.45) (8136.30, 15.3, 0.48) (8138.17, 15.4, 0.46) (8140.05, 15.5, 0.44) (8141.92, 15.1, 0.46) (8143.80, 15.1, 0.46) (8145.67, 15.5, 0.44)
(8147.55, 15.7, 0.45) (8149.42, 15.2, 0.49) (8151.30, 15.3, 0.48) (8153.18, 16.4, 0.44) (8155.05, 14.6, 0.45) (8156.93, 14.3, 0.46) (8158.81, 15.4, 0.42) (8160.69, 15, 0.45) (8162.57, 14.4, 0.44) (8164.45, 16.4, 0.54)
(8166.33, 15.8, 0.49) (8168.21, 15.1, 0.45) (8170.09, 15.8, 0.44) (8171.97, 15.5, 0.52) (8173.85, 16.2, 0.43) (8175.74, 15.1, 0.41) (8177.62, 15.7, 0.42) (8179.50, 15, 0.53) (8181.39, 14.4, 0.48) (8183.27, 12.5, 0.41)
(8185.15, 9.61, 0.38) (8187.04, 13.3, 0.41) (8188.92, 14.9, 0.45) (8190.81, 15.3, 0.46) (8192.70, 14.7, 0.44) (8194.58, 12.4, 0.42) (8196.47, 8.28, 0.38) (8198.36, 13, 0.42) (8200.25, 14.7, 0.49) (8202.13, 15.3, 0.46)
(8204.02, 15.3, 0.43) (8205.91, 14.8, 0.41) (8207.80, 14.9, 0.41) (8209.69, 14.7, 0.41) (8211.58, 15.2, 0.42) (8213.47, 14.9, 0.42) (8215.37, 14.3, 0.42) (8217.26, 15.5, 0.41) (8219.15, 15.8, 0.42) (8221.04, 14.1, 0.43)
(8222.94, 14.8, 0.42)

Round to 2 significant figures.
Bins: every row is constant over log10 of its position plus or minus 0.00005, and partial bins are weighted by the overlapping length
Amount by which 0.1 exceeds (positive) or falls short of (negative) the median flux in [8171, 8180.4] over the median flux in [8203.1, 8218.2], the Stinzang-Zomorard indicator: -0.94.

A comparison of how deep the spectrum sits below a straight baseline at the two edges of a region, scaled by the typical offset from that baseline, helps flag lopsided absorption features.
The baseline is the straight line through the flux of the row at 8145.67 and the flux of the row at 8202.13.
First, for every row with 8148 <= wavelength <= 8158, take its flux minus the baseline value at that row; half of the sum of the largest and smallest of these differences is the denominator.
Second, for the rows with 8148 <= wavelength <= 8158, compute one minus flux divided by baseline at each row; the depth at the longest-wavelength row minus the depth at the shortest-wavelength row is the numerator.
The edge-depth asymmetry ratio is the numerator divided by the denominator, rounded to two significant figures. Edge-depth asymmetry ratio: -0.48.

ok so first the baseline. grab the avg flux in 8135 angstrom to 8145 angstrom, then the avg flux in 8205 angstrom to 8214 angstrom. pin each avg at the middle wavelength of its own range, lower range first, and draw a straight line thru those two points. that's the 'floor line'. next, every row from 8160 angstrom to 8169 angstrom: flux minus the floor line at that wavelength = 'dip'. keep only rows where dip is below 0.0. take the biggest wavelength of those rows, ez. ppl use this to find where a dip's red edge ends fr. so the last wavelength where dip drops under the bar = 8168.21 angstrom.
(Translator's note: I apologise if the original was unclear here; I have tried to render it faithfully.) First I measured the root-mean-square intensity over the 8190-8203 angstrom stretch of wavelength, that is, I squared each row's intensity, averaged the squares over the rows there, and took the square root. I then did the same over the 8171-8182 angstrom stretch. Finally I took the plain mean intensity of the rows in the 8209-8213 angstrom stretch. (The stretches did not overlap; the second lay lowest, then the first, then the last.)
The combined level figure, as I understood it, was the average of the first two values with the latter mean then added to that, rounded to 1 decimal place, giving 29.4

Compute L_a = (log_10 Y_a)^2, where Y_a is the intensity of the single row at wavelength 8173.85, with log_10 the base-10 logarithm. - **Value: 1.46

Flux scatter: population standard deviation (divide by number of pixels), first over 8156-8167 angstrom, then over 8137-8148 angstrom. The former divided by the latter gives 3.4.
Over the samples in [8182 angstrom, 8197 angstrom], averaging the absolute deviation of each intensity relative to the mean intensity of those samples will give 1.9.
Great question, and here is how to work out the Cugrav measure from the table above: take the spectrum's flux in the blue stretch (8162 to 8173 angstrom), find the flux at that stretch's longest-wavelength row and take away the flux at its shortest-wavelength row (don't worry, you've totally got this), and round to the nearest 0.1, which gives 1.1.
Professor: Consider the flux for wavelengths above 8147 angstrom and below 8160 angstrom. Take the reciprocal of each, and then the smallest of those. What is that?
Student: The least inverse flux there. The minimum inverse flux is 0.061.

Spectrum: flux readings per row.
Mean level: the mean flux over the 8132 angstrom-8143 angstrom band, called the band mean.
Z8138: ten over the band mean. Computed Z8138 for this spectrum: 0.656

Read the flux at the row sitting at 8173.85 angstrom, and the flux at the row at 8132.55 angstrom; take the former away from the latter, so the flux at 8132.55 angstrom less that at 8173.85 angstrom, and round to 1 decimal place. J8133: -1.0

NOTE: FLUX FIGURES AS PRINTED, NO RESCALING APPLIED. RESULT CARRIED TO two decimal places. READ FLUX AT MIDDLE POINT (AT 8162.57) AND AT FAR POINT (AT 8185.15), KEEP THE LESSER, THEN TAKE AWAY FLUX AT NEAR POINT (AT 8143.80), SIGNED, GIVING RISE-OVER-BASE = -5.49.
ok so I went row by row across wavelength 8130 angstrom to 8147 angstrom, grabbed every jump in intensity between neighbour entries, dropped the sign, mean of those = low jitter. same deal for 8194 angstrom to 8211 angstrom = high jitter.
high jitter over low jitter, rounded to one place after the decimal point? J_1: 7.5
